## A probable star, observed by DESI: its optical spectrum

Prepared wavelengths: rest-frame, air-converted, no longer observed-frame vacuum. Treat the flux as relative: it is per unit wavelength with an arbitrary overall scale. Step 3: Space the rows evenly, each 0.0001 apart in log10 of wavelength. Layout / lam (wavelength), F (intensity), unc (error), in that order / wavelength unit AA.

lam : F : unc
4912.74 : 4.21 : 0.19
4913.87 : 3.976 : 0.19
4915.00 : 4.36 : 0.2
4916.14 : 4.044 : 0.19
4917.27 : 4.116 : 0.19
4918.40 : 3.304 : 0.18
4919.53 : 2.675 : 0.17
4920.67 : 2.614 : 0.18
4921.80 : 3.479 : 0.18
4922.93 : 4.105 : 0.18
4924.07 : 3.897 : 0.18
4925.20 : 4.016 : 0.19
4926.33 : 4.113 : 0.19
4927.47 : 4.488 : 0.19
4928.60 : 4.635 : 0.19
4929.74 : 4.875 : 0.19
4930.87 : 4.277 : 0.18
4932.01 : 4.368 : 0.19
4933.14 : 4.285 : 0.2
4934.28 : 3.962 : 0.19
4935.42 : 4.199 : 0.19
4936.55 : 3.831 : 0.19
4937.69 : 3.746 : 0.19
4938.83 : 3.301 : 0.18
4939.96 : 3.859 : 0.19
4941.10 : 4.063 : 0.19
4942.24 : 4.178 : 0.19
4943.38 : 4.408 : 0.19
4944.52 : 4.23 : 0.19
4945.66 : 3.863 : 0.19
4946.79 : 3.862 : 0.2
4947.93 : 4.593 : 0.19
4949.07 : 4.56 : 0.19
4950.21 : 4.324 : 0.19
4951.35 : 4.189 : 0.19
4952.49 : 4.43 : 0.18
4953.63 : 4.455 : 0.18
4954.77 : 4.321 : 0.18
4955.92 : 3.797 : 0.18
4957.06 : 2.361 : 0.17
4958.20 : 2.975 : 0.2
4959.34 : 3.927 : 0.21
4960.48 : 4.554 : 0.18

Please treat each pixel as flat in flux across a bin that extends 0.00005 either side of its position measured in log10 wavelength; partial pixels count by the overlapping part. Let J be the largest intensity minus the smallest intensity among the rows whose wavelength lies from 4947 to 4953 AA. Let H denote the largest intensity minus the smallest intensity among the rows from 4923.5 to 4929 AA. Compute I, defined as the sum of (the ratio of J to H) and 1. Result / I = 1.5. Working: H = 0.74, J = 0.4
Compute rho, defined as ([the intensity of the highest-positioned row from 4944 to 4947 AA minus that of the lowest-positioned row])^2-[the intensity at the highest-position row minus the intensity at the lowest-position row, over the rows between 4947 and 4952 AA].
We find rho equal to 0.54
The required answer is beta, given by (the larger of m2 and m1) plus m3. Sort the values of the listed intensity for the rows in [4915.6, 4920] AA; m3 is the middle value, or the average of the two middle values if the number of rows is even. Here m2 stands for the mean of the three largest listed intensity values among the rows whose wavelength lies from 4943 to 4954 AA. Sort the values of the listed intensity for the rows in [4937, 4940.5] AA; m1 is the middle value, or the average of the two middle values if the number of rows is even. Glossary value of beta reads 8.21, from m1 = 3.7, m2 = 4.54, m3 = 3.67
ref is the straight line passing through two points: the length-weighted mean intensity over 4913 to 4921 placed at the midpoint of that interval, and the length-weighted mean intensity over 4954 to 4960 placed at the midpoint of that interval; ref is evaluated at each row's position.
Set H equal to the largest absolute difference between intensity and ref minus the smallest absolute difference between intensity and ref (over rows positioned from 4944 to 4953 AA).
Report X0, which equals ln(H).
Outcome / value -0.3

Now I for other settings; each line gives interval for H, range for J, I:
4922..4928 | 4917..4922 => 3.5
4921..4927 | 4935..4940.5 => 2.4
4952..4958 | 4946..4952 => 1.3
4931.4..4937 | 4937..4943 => 2.6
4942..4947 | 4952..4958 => 4.8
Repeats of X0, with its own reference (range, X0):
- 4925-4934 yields -0.1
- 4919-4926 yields -0.1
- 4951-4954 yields -1.3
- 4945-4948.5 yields -0.3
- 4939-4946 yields -0.6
